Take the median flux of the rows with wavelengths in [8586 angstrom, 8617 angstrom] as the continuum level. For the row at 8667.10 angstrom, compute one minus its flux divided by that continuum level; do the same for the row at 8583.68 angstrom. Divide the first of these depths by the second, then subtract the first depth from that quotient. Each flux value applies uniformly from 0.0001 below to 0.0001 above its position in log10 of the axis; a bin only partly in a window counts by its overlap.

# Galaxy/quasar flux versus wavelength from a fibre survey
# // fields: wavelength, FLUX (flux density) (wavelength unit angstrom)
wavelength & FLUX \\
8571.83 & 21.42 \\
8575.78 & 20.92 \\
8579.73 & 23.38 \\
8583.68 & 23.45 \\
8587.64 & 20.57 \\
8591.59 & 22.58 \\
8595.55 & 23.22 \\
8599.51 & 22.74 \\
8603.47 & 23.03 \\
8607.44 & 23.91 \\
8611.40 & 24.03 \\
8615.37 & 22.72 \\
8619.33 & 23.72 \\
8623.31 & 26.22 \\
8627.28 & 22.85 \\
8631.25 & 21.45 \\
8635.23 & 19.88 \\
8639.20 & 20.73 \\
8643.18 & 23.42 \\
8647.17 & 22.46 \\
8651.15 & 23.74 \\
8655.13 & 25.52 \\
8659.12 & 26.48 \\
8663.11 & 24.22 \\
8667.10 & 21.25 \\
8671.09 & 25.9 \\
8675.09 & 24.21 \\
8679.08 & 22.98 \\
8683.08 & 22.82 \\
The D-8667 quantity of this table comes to -3.0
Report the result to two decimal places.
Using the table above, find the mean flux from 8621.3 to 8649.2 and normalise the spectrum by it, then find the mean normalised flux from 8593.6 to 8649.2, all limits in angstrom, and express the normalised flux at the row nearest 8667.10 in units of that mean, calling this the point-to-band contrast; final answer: 0.93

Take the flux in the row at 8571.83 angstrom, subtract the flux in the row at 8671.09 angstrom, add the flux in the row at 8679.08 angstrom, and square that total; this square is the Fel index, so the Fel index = 342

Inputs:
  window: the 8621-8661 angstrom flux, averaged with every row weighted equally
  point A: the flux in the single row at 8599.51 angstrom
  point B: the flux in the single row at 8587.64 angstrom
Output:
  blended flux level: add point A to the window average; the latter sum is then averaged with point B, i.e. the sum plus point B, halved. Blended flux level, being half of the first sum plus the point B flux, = 33.3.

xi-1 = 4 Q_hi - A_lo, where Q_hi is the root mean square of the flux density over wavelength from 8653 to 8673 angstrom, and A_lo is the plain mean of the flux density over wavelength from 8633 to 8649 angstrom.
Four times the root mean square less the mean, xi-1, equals 77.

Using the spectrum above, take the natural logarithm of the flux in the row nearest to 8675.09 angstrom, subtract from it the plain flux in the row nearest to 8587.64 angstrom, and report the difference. -17.4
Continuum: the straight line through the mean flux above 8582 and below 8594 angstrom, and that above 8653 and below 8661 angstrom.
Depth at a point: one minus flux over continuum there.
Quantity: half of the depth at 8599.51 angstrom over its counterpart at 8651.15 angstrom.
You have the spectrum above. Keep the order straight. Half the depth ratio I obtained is 0.03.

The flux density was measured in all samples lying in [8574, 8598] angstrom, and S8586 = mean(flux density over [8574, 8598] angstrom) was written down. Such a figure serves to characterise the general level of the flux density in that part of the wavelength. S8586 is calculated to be 22.4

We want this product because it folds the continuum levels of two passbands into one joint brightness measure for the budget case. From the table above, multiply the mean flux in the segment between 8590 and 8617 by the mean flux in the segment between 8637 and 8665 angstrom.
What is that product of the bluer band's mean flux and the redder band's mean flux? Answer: 551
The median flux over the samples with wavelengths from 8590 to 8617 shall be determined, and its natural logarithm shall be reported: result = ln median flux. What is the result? 3.14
